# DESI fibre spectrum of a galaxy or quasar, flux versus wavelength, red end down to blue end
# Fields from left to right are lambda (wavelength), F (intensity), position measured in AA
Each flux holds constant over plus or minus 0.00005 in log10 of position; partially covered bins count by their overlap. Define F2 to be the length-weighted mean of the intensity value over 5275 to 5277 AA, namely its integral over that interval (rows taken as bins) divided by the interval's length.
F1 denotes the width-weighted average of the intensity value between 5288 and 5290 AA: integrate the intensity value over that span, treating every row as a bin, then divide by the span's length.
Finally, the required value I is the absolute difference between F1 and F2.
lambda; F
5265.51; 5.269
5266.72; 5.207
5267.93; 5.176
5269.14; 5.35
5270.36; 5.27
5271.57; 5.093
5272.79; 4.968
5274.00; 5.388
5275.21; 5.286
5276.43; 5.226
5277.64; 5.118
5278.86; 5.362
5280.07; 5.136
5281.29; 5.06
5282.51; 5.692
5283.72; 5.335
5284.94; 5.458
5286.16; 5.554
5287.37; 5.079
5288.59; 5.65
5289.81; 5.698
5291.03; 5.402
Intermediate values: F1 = 5.66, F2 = 5.24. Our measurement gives 0.4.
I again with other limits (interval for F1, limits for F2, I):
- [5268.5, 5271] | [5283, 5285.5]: 0.1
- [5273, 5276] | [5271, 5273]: 0.3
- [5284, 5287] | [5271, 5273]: 0.4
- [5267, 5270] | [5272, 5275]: 0.1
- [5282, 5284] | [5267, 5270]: 0.3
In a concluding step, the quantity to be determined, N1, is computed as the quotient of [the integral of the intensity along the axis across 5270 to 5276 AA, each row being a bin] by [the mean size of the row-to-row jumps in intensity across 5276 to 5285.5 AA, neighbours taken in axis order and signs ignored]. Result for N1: 124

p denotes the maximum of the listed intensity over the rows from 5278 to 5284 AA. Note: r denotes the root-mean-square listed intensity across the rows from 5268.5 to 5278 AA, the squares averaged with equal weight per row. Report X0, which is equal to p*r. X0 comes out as 29.7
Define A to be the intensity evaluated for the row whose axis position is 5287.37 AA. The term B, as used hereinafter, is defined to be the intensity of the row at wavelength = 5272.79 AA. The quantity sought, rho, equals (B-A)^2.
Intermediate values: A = 5.079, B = 4.968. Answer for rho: 0.01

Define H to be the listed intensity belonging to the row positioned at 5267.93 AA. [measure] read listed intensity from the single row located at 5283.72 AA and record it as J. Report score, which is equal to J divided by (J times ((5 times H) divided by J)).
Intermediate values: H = 5.176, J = 5.335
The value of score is 0.206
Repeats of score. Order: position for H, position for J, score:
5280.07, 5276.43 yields 0.204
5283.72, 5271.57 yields 0.191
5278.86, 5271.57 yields 0.190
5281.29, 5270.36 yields 0.208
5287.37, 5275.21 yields 0.208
